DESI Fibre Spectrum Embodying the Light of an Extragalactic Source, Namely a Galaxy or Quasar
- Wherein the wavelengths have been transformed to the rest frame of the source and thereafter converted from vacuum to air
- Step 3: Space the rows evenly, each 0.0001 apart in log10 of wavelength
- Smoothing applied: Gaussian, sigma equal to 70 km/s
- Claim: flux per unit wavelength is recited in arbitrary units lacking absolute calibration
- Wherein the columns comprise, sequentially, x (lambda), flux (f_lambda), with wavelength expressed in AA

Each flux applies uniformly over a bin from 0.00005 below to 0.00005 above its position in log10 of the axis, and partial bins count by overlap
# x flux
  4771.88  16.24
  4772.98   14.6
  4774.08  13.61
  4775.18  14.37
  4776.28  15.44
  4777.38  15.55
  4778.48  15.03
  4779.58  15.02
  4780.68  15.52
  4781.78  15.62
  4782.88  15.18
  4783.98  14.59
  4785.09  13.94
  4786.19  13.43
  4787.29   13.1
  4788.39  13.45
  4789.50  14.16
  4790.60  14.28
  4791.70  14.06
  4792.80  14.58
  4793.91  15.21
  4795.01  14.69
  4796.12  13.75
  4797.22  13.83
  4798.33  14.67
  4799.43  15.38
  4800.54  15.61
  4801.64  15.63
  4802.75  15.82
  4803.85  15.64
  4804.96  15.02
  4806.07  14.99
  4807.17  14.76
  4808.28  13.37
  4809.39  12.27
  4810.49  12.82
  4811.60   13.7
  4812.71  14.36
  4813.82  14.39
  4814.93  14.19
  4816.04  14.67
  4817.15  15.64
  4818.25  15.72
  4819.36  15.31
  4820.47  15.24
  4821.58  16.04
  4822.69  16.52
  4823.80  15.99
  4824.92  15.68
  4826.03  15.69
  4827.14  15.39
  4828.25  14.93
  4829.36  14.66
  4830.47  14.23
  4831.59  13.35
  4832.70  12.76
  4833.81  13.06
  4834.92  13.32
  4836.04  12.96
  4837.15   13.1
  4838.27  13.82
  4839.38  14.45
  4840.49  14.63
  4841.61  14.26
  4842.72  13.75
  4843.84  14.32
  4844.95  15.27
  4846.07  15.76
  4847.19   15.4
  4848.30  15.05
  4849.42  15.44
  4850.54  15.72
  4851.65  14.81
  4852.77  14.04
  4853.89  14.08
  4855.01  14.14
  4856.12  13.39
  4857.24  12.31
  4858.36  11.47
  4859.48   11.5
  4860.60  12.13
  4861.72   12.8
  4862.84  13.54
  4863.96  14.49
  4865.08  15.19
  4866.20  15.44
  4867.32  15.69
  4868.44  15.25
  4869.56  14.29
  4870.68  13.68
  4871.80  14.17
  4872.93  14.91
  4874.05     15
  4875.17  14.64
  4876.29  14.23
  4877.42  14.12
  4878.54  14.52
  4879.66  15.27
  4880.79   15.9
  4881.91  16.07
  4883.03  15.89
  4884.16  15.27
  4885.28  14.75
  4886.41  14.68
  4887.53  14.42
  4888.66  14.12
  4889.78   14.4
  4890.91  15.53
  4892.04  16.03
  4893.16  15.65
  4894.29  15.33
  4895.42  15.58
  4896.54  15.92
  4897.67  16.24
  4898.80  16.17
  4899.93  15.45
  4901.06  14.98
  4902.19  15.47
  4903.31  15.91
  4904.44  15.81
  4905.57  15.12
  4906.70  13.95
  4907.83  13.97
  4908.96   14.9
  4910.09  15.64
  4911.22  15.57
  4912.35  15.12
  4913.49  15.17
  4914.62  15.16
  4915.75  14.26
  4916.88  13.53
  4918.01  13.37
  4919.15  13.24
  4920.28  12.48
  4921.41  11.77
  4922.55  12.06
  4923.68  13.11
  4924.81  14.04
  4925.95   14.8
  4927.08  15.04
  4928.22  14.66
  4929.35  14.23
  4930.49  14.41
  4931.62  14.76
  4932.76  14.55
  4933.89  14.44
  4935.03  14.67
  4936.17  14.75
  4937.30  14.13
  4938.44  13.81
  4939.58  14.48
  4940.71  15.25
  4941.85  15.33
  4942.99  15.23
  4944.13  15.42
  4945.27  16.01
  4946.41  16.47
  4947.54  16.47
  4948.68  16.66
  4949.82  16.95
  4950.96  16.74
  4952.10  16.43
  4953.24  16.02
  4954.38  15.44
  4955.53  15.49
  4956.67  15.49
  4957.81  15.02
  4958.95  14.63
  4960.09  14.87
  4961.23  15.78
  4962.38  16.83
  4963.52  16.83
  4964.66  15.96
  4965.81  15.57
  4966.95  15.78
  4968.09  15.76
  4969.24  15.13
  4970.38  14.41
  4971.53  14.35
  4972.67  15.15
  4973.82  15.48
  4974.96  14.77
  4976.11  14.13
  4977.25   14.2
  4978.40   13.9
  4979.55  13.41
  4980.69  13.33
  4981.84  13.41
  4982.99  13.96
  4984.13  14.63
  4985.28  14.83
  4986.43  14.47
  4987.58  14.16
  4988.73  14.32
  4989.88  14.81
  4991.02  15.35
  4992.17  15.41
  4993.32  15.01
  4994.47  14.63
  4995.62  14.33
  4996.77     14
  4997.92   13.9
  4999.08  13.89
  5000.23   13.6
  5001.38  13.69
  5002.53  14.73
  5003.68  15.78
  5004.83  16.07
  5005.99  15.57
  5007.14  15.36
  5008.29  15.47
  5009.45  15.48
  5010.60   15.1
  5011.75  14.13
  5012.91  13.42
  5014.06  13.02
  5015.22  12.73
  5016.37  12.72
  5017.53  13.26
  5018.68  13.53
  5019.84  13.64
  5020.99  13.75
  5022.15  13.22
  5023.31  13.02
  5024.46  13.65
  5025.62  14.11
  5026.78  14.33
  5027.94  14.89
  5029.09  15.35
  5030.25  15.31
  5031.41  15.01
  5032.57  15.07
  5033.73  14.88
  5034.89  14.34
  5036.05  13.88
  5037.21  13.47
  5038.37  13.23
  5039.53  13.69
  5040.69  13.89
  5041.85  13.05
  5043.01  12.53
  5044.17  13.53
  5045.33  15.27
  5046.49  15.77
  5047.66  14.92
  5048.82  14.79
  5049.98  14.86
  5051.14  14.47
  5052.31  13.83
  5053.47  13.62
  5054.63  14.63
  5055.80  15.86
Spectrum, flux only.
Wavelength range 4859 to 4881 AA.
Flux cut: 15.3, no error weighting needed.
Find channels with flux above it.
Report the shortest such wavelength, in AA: 4866.20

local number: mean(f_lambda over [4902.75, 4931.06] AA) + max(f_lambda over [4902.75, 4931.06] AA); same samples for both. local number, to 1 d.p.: 30.2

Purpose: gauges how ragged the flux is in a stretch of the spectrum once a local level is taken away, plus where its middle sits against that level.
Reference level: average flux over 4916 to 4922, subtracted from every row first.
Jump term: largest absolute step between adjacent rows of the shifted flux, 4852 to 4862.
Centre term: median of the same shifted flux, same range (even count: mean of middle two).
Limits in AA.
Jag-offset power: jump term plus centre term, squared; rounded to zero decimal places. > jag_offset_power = 1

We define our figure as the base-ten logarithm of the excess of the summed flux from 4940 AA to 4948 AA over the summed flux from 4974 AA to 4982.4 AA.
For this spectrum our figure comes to 1.1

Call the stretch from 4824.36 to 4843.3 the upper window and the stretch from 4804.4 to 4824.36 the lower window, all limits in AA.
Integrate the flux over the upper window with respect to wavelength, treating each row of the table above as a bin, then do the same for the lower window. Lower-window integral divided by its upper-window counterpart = 1.1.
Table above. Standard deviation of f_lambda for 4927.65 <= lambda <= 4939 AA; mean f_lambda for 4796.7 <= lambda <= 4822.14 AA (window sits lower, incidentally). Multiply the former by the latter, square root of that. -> 2.1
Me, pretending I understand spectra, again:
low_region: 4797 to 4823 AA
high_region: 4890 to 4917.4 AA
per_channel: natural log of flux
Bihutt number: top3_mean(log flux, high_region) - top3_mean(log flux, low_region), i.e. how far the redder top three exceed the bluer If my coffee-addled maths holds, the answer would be 0.001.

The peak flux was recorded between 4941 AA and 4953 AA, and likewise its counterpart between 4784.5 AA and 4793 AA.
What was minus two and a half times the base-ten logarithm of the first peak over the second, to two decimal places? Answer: -0.16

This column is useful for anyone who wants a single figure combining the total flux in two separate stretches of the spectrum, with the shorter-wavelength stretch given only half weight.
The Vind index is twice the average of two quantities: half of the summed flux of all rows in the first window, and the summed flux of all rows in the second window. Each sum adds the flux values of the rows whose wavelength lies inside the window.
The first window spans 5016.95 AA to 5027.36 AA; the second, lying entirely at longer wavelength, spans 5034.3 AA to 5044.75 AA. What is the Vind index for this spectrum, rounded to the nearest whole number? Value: 183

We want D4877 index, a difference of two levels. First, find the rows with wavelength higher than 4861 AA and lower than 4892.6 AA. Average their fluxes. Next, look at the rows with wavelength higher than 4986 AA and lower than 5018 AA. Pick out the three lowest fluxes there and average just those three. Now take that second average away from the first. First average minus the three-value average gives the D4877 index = 2.0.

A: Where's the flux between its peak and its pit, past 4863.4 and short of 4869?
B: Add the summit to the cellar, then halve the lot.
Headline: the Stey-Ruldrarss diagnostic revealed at 15.1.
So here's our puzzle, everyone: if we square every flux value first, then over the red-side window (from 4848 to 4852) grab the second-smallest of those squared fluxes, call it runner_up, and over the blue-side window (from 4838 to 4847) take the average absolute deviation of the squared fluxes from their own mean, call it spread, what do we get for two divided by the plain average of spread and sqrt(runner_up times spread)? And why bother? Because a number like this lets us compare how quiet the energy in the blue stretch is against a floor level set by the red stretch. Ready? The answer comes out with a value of 0.054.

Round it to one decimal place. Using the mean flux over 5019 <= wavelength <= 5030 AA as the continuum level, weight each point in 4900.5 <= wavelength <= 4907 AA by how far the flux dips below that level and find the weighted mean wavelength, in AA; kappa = 4903.4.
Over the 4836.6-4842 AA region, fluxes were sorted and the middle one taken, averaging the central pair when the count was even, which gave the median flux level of 14.3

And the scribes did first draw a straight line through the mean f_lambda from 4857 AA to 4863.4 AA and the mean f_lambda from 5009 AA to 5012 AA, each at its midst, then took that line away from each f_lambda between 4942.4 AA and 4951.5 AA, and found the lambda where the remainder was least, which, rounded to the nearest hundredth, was 4942.99 AA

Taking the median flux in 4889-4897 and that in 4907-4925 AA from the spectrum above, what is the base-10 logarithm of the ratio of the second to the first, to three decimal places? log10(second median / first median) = -0.046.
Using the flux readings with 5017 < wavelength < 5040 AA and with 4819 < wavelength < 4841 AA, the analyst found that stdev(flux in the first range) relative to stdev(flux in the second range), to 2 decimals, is 0.65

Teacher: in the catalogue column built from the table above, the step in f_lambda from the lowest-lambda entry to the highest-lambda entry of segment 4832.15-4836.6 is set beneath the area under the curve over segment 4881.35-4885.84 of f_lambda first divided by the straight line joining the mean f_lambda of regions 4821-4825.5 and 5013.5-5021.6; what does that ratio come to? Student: 23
